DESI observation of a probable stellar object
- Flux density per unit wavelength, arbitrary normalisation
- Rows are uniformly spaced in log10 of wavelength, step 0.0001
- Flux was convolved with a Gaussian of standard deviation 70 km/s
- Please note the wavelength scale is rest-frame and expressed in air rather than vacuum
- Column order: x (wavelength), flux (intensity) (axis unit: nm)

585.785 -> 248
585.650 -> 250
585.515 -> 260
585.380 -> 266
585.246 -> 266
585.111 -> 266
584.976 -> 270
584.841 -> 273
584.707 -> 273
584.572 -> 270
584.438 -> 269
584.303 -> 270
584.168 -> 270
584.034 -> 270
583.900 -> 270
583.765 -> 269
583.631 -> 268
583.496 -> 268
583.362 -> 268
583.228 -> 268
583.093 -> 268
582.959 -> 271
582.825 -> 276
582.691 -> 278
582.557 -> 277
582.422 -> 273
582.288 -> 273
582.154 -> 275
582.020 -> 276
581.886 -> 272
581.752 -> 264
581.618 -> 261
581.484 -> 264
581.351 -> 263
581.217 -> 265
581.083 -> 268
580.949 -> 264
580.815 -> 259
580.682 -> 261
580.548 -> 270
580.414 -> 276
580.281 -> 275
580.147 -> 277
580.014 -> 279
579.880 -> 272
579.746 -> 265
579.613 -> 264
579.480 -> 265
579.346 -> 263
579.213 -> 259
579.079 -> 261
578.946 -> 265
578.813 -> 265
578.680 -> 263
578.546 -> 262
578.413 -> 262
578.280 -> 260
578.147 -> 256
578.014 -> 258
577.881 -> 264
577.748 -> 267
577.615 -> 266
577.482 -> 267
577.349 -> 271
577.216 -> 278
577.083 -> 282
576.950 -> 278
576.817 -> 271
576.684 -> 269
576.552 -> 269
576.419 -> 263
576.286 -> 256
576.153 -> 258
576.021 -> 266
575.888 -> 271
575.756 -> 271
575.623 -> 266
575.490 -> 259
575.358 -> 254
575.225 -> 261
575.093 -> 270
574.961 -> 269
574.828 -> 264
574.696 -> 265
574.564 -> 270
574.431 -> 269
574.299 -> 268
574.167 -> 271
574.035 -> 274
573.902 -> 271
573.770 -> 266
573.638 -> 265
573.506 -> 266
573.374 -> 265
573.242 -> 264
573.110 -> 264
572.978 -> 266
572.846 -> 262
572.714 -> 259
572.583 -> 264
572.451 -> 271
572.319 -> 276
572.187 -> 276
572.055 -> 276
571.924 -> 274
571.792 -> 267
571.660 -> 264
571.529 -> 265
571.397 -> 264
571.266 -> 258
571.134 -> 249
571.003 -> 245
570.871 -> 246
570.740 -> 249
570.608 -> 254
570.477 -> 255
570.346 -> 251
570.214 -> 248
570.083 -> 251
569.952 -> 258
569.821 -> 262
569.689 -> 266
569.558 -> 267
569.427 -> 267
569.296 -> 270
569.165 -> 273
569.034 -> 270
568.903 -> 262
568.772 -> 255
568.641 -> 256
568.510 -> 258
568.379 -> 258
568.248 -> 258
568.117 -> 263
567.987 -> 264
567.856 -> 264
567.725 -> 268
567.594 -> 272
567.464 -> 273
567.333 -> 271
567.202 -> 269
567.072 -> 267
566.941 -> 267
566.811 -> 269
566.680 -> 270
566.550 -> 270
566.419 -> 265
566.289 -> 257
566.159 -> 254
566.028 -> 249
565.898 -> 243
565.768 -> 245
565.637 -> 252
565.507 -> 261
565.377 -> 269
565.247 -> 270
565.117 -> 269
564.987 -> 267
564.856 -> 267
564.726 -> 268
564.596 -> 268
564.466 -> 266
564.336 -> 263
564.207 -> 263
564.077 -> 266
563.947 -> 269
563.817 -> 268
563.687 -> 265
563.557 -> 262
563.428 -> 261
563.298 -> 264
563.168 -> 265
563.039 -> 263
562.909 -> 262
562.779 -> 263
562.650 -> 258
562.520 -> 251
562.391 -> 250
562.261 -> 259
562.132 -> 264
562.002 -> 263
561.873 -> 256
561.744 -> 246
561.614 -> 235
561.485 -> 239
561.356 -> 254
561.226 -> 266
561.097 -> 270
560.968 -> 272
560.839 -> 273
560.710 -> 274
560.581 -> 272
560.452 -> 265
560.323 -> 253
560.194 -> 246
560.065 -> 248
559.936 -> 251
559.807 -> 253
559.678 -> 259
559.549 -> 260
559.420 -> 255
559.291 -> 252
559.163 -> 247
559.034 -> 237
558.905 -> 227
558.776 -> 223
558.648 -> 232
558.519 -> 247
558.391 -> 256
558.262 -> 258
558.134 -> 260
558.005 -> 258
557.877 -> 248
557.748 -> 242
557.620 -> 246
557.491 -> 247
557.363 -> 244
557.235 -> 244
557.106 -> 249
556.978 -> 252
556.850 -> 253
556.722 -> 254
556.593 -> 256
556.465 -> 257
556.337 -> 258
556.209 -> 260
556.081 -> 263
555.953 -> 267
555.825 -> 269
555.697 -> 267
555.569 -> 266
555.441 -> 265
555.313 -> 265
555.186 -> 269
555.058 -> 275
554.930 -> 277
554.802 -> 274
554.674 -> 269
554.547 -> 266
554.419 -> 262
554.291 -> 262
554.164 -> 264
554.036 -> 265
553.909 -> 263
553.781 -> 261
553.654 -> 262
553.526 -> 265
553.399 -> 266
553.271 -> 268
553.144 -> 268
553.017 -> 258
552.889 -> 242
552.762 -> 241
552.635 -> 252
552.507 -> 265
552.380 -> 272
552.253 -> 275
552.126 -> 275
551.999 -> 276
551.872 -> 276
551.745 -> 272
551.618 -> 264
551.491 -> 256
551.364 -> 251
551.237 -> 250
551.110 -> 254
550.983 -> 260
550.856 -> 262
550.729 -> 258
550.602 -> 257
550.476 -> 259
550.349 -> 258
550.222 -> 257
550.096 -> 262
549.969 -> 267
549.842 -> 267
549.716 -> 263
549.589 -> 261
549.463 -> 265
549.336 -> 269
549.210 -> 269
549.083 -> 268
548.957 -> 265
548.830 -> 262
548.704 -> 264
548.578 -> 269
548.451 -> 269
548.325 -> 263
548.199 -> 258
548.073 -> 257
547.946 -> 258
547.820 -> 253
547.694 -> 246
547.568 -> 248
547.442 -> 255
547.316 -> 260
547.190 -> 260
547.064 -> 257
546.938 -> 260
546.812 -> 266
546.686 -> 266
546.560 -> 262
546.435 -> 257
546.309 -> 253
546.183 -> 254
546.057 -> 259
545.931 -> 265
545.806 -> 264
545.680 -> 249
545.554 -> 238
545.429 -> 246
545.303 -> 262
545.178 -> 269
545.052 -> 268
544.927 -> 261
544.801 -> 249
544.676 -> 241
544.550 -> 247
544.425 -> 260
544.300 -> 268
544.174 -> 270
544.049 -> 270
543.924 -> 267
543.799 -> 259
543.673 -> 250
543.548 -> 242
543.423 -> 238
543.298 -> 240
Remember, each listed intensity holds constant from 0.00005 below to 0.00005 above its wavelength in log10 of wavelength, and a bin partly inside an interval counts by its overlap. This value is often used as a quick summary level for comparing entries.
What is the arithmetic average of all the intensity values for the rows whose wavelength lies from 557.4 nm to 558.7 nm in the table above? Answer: 249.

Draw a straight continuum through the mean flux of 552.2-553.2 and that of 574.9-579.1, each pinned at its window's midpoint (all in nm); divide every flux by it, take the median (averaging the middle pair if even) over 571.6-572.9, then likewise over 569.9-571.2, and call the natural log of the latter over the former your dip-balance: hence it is -0.07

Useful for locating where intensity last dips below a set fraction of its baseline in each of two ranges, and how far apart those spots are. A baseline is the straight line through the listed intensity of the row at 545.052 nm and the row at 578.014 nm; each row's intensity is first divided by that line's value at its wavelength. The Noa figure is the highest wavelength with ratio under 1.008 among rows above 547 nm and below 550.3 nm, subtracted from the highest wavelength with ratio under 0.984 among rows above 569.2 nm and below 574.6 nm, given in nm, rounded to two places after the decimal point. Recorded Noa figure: 20.91 nm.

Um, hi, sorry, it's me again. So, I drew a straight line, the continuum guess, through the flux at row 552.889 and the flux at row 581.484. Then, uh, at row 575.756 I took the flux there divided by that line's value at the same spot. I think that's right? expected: 1.04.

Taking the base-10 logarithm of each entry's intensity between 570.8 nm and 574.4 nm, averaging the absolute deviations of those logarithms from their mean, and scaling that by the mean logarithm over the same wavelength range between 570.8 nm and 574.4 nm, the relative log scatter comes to 0.0039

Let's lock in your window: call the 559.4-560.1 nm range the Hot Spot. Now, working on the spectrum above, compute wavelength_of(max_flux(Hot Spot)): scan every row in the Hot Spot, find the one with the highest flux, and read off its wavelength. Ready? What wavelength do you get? 559.549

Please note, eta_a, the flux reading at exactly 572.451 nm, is 271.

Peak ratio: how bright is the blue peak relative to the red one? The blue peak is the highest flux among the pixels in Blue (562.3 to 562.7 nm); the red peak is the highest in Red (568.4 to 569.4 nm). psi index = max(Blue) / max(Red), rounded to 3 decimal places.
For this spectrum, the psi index 0.945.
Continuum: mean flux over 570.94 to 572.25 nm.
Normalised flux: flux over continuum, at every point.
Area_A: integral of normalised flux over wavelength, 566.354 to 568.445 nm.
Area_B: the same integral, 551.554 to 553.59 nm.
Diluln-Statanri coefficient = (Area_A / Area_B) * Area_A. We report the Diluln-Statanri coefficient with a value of 2.19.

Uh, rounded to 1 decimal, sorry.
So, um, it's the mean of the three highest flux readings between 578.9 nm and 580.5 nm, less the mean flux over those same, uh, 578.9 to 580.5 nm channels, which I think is 8.9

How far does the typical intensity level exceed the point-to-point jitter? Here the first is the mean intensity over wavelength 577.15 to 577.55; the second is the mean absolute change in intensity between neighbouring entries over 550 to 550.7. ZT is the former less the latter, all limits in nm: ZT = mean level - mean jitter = 270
